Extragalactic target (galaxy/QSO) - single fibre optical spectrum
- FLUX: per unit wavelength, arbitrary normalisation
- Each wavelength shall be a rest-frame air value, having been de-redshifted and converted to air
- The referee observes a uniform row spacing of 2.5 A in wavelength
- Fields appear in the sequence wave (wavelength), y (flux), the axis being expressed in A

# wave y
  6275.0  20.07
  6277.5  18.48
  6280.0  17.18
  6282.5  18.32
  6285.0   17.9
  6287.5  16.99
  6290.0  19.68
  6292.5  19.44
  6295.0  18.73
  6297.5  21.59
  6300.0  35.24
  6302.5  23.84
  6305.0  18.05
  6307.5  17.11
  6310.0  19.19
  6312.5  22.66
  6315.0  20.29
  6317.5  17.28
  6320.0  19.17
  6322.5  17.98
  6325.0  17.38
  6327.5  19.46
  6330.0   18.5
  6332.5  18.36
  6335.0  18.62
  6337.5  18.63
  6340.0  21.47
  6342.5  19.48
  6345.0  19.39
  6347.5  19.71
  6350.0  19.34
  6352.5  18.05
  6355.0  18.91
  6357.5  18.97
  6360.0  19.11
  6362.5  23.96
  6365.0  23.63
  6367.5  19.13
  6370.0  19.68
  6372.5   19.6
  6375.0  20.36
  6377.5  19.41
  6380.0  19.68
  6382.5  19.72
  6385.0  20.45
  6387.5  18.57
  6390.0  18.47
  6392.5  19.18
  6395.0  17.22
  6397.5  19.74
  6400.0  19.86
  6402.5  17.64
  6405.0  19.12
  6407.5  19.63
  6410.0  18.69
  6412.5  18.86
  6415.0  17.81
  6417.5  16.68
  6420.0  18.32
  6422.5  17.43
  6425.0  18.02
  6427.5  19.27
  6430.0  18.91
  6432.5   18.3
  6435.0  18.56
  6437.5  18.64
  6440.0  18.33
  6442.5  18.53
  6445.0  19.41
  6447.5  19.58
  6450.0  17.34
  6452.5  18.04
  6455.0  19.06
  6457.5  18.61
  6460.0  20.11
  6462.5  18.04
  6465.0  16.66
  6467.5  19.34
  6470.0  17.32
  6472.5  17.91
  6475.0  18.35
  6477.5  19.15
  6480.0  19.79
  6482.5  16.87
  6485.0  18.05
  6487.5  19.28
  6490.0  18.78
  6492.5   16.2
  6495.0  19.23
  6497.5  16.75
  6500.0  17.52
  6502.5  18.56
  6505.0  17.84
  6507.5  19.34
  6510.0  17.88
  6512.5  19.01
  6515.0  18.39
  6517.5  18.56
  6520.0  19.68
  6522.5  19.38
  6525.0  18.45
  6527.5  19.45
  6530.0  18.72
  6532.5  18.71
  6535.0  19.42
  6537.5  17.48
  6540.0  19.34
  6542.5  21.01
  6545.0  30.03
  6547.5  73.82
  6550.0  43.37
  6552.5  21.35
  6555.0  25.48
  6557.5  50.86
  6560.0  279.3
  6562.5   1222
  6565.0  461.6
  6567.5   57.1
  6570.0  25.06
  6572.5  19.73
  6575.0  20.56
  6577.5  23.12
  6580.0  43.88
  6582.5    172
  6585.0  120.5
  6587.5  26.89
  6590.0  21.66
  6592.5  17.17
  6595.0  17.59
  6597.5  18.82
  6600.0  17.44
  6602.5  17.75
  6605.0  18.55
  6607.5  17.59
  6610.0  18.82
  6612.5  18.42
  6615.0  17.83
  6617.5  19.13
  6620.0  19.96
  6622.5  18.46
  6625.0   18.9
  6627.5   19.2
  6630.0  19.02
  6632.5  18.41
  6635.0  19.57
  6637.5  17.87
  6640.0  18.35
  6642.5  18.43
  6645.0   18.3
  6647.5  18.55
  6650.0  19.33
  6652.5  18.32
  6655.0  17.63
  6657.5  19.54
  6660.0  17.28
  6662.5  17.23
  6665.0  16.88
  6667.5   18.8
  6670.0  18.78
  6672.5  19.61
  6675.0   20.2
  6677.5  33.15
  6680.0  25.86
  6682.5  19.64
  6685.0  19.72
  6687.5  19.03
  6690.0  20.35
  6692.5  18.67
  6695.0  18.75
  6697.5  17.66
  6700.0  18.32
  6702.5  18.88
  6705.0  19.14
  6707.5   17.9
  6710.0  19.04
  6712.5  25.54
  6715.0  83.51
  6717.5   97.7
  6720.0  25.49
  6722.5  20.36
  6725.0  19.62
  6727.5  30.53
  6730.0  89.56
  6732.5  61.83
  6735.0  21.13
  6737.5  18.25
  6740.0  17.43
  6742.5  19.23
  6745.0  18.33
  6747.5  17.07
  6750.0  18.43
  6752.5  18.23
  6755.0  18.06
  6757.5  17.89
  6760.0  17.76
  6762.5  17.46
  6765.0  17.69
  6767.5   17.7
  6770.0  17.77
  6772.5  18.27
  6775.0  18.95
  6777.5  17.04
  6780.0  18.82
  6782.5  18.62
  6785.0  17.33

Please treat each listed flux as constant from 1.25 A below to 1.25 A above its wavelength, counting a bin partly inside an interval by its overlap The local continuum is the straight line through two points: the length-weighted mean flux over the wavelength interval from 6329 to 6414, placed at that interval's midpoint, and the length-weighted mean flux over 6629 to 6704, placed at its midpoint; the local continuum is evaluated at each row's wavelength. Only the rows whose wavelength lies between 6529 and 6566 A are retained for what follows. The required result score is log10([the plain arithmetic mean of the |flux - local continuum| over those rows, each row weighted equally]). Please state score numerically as 2.13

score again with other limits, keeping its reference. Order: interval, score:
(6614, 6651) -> -0.13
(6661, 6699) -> 0.33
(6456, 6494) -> 0.10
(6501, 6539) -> -0.13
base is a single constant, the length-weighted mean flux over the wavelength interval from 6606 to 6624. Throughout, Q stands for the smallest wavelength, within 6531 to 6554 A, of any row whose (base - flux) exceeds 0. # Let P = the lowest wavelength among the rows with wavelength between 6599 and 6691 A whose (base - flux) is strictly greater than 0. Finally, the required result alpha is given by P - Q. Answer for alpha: 62.5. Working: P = 6600.0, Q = 6537.5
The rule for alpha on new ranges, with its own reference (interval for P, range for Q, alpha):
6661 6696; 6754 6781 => -92.5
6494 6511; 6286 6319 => 210.0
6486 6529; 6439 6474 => 52.5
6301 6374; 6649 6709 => -347.5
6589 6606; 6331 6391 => 260.0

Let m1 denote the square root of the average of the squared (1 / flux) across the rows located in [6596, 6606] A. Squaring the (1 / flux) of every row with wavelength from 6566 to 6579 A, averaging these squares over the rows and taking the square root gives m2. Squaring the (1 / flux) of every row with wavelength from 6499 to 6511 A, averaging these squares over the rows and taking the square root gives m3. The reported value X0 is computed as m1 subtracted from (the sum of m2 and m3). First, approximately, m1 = 0.055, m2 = 0.0417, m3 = 0.055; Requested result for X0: 0.041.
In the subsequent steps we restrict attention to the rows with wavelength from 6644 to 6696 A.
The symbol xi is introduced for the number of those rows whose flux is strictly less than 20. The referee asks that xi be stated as 17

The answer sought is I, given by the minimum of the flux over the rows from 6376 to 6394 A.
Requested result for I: 18.47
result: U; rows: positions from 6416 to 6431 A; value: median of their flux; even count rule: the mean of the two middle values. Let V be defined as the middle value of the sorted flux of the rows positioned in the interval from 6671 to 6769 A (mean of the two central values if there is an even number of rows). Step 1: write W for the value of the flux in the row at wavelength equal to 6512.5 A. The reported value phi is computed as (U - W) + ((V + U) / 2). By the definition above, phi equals 18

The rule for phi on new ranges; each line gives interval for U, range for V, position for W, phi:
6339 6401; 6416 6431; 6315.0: 18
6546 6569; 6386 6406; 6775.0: 76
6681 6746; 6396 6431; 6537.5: 21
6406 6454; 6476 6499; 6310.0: 18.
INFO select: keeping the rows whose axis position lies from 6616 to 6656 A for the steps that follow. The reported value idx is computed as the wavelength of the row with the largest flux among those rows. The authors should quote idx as 6620.0 A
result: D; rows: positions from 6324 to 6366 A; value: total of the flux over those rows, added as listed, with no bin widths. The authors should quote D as 333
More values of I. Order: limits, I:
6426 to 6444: 18.3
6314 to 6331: 17.28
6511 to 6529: 18.39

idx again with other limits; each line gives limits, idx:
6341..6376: 6362.5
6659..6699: 6677.5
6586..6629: 6587.5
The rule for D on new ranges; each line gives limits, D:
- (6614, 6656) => 317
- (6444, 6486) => 314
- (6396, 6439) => 315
